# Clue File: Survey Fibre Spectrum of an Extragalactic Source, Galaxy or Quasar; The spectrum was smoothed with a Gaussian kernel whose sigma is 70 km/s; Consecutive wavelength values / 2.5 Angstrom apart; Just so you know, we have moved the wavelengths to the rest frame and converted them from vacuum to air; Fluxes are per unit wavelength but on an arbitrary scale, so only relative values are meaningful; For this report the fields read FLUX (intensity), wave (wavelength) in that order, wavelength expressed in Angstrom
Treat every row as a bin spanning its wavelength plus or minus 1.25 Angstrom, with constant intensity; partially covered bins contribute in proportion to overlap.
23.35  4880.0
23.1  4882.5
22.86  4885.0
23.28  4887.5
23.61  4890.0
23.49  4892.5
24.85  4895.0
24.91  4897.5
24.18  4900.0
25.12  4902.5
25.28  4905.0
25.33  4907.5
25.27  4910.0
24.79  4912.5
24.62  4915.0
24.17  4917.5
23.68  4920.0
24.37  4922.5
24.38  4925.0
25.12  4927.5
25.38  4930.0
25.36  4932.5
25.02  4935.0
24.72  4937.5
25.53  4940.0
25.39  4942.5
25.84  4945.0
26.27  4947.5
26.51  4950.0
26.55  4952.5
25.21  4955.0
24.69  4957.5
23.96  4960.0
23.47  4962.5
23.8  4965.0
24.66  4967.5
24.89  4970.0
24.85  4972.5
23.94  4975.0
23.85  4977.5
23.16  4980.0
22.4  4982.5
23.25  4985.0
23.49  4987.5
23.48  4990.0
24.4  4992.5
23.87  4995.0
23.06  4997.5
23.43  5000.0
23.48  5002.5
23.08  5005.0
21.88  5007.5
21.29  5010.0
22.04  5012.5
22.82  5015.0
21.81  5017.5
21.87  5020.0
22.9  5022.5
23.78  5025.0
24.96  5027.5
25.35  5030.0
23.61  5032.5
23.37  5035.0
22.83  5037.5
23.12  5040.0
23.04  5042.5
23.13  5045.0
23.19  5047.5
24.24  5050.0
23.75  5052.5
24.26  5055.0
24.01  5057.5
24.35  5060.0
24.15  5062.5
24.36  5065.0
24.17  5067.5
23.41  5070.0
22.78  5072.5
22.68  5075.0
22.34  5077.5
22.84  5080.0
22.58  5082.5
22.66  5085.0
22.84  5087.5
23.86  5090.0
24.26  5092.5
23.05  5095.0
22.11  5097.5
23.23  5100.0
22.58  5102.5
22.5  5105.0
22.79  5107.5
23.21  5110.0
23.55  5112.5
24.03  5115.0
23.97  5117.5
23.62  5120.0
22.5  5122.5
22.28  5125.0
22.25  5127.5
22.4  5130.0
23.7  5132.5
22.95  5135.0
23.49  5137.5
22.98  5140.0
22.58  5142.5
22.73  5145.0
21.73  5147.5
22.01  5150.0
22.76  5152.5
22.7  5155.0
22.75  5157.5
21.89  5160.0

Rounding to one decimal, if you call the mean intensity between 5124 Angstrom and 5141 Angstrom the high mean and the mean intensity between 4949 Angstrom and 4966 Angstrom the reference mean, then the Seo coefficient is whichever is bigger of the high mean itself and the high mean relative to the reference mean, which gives 22.9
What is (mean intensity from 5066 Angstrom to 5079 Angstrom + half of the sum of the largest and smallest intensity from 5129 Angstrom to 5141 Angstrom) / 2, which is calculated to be 23.1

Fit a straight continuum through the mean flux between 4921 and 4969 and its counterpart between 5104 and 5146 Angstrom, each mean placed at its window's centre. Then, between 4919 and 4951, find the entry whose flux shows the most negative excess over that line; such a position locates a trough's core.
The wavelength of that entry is 4920.0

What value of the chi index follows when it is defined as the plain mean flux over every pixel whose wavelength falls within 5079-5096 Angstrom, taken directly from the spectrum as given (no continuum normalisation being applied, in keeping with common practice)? 23.16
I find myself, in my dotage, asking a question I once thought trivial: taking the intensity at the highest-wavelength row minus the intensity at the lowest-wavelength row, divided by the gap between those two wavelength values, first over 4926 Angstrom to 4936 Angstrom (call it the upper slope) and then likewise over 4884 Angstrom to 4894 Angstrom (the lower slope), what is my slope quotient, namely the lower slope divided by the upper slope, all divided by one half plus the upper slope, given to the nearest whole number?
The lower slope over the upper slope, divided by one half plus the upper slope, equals -13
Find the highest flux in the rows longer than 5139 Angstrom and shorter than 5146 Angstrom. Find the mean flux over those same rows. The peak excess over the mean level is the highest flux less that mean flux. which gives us 0.22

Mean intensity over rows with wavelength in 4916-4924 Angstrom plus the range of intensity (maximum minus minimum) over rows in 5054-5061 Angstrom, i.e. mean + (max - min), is 24.4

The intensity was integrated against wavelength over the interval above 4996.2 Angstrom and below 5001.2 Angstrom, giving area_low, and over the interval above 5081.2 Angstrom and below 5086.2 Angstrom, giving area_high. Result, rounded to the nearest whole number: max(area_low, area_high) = 116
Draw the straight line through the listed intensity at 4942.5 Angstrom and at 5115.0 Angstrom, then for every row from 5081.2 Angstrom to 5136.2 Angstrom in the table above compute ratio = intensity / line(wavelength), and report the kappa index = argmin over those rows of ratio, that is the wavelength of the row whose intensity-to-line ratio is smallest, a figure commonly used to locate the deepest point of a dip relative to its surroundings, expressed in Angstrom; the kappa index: 5097.5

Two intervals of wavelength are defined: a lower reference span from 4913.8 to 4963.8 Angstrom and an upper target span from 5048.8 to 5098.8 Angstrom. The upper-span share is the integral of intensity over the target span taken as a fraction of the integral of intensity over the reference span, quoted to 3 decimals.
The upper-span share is 0.937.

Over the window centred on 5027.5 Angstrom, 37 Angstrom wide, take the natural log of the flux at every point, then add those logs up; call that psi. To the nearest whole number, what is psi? 47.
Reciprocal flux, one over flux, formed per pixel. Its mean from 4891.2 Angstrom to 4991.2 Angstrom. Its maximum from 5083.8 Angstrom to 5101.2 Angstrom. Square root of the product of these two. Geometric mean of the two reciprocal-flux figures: 0.0429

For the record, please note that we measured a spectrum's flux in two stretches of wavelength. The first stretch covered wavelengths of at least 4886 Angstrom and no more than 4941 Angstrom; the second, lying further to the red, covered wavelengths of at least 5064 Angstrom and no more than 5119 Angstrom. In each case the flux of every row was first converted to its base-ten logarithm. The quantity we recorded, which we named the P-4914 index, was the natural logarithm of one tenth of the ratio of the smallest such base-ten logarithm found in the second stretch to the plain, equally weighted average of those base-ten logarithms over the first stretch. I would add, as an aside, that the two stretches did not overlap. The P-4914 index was -2.34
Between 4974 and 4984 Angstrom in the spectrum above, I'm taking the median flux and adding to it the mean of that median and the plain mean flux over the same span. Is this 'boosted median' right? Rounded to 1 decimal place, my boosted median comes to 46.9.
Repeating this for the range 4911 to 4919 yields 49.2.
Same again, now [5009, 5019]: 43.9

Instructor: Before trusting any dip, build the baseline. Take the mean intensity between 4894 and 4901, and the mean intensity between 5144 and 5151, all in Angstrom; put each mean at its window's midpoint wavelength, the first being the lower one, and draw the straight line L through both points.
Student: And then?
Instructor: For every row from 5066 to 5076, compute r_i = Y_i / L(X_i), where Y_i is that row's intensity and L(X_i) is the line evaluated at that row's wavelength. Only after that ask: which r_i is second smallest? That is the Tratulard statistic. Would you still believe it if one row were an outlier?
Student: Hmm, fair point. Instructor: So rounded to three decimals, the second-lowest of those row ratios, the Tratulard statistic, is 0.995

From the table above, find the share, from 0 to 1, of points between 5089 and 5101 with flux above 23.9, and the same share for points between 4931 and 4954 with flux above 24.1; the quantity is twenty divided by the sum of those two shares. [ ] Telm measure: 17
